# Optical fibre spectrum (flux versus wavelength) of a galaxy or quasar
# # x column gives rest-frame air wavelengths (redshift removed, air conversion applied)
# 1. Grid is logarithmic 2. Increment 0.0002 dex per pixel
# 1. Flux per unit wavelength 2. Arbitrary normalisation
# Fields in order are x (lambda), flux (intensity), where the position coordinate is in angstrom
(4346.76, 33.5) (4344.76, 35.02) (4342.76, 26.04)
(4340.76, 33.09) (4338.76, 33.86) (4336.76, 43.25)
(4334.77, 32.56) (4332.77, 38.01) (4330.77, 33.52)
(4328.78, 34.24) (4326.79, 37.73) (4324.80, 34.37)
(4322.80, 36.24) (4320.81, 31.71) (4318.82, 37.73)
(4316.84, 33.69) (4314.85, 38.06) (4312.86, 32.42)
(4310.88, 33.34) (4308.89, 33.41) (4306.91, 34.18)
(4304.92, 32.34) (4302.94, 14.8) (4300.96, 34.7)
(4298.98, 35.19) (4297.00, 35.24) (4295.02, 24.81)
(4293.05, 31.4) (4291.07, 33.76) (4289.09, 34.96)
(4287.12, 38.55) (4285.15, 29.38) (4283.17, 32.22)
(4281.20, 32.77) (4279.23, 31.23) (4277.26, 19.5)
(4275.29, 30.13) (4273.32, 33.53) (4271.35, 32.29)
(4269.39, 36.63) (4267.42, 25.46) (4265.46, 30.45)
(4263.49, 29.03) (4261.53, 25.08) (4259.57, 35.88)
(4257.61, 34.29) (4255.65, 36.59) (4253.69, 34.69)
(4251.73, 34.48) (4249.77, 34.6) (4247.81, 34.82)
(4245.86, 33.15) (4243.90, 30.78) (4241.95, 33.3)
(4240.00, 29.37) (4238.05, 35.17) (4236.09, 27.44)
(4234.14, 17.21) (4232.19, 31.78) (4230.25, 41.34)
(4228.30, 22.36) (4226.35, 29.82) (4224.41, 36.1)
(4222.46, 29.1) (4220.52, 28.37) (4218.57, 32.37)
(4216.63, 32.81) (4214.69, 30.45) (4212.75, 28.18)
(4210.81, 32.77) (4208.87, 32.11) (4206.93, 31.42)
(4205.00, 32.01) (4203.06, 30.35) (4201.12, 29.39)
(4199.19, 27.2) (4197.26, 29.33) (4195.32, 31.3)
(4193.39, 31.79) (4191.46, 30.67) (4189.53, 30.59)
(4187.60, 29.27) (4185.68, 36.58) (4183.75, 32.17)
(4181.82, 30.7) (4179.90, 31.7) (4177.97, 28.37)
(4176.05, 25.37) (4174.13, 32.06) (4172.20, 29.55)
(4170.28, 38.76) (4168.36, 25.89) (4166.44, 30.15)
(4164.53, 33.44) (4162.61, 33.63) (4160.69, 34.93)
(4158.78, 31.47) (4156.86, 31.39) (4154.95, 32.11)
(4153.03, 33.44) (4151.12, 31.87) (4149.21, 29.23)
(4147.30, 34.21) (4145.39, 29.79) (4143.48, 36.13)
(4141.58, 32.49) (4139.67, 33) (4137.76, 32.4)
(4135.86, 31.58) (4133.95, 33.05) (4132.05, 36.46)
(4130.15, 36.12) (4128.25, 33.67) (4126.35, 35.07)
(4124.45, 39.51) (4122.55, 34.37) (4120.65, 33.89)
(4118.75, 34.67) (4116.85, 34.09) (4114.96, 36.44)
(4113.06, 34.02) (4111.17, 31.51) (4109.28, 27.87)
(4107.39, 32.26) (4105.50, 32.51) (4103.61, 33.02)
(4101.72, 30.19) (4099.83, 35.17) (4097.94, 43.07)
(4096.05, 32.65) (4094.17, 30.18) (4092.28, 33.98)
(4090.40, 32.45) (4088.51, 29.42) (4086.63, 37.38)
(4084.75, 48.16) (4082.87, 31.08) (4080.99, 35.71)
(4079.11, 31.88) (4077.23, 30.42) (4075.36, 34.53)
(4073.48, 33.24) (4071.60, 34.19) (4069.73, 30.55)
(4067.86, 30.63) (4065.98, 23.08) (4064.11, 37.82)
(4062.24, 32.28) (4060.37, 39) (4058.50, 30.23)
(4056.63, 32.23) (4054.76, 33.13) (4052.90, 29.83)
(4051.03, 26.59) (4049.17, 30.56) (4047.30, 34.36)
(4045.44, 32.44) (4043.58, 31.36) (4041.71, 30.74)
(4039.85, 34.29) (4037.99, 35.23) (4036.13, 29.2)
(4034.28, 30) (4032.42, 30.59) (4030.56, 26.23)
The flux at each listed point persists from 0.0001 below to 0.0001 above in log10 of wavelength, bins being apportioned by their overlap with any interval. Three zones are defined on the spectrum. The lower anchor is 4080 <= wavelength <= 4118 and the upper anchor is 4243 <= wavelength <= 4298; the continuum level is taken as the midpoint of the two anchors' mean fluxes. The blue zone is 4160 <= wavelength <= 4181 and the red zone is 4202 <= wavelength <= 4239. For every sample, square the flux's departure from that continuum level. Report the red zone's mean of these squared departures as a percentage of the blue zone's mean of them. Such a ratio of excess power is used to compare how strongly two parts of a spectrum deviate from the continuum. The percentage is 172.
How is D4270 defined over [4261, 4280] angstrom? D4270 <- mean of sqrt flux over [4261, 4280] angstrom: 5.40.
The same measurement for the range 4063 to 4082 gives 5.66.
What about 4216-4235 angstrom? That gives 5.46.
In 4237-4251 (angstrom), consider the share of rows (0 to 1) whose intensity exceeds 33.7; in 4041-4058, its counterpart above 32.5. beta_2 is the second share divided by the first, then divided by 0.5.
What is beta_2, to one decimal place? 1.0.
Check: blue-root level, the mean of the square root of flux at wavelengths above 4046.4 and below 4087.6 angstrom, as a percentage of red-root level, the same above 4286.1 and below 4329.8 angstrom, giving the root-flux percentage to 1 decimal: 99.7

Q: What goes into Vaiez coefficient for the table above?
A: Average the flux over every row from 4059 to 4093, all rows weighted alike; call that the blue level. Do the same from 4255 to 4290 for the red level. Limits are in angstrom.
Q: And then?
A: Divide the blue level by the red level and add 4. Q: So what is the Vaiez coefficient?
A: 5.067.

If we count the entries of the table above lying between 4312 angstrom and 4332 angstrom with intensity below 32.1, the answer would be 1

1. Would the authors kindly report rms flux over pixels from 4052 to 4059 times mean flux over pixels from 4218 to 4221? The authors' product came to 953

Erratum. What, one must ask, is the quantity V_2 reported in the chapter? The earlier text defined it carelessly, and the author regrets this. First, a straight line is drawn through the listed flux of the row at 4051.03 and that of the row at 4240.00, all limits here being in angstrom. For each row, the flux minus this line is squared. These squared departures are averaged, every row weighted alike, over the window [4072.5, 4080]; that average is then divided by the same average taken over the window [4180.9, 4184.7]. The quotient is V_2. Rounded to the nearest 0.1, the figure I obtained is 3.7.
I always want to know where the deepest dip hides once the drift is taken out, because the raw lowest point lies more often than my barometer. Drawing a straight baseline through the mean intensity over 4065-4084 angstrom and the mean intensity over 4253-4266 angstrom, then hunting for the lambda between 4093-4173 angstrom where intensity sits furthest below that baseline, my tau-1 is 4168.36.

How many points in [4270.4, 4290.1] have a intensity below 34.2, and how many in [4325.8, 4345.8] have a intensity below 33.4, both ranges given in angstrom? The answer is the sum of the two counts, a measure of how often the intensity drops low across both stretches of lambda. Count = 11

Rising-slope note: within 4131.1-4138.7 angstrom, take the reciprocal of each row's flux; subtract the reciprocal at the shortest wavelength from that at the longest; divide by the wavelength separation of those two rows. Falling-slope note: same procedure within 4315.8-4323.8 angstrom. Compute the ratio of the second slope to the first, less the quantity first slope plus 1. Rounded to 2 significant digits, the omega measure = -1.6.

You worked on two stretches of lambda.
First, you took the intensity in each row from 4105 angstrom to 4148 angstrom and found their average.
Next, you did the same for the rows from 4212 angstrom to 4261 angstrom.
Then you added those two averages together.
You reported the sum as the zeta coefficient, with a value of 65.5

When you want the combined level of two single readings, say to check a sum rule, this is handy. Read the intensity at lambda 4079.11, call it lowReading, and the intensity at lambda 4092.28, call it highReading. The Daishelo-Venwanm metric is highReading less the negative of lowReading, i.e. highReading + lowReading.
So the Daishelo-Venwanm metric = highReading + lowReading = 65.9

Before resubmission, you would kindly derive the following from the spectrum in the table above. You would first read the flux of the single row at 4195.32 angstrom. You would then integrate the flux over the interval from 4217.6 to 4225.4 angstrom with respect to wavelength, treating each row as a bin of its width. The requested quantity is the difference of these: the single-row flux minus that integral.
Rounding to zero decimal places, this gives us -214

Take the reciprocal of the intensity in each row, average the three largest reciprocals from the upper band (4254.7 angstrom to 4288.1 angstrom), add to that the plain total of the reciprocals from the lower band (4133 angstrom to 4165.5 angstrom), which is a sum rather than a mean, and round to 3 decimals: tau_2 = 0.566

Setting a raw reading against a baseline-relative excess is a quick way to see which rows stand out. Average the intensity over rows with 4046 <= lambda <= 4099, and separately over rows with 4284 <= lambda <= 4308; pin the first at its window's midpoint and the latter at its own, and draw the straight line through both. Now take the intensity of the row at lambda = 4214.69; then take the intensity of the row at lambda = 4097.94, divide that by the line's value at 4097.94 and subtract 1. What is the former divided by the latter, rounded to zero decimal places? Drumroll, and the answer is 100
